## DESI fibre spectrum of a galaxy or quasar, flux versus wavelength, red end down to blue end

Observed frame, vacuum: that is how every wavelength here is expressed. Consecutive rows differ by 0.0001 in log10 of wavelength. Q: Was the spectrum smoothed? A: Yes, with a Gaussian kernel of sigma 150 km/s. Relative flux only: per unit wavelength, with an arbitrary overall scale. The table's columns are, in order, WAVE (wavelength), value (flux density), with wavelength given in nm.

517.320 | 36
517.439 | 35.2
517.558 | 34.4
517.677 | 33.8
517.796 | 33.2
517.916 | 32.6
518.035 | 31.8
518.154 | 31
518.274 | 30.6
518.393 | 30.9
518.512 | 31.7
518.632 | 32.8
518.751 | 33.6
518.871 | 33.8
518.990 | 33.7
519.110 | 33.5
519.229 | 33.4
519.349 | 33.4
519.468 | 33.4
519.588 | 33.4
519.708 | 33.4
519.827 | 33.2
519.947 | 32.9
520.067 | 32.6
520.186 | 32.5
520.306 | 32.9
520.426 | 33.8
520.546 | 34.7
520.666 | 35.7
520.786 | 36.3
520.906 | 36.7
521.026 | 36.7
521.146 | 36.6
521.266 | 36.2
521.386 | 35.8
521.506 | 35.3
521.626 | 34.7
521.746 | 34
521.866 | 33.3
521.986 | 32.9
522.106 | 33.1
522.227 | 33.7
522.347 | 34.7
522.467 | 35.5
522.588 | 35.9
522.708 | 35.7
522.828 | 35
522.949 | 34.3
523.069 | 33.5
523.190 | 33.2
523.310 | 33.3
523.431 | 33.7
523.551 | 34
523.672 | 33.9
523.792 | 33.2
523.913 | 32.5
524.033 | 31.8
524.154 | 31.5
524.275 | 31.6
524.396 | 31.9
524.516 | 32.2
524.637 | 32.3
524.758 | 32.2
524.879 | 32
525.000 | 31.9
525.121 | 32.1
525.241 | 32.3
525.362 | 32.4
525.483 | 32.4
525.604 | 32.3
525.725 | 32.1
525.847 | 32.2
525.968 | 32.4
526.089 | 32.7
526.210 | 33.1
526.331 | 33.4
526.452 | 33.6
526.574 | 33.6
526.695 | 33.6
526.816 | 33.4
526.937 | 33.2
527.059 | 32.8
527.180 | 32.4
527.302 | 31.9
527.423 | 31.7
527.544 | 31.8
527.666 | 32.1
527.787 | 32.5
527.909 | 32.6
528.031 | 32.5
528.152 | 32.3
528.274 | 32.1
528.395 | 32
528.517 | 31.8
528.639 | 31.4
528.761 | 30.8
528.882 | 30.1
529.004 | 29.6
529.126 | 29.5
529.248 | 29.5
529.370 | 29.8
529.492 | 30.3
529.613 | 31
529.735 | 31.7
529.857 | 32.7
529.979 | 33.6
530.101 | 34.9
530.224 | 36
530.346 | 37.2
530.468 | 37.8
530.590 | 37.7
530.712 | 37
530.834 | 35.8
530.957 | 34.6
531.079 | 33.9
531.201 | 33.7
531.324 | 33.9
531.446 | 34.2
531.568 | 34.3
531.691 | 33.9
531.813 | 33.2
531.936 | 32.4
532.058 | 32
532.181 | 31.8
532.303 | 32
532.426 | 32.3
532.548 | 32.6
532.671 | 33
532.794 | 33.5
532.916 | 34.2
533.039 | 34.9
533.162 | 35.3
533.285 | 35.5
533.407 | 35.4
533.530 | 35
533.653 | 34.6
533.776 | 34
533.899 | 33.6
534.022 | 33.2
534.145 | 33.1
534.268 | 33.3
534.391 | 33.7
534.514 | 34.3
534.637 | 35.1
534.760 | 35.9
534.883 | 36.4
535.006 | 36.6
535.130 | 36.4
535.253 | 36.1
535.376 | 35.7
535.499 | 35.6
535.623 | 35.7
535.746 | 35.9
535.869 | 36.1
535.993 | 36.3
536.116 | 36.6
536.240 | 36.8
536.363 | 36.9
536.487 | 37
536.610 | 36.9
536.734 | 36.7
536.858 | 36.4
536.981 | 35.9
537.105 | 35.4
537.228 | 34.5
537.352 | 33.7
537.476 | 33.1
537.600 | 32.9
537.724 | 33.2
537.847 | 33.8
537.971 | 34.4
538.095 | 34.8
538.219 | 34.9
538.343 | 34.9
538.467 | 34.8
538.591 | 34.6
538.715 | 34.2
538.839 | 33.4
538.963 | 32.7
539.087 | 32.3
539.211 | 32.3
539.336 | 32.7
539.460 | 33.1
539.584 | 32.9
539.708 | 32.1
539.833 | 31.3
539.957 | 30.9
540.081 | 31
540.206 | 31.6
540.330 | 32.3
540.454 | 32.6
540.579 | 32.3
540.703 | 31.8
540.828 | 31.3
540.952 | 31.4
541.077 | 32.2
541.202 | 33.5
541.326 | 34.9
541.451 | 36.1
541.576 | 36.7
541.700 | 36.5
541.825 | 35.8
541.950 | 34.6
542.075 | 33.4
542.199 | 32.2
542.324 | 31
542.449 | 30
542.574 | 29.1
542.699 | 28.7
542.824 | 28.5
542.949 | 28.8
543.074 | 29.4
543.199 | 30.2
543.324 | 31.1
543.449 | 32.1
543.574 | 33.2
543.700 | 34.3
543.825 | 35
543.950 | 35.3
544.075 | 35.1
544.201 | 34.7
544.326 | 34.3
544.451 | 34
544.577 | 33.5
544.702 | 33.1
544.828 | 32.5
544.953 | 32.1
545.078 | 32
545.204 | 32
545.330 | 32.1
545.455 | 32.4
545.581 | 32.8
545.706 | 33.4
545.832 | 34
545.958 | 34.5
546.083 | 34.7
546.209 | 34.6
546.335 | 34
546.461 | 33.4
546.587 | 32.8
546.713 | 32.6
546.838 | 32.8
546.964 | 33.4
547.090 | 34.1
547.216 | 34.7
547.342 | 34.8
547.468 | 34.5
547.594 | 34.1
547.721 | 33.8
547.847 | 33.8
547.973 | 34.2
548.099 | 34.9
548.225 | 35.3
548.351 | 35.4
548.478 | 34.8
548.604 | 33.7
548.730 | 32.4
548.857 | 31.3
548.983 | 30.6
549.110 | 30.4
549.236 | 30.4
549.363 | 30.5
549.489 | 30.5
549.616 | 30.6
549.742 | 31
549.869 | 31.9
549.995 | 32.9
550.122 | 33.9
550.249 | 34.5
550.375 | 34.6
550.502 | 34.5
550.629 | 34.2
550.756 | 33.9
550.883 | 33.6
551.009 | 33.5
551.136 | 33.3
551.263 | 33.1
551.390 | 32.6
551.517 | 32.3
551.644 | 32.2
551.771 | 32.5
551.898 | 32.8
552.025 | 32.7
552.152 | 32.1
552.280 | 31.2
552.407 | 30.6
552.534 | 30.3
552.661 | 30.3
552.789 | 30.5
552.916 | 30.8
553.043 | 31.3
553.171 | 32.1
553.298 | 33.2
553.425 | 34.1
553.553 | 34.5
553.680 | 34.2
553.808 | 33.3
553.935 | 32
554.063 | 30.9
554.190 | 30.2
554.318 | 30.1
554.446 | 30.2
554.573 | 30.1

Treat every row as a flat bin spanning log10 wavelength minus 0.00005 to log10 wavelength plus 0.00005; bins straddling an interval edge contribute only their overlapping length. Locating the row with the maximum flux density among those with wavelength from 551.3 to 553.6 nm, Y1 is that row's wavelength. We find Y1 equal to 553.553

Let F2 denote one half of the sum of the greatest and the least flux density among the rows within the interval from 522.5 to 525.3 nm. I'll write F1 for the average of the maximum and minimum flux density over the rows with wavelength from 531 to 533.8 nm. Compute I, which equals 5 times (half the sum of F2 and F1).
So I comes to 168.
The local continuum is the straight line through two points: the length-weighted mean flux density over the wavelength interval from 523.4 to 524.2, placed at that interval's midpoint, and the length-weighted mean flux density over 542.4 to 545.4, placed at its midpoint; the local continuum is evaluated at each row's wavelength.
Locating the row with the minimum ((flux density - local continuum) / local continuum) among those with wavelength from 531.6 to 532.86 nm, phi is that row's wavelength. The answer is 532.181 nm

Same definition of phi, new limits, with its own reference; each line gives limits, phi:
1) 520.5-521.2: 520.546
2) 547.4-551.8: 549.110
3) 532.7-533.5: 532.794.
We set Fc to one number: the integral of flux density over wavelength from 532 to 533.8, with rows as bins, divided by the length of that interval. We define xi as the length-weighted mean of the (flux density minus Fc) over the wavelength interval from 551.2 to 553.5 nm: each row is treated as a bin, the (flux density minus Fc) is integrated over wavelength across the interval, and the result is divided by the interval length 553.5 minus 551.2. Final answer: -1.80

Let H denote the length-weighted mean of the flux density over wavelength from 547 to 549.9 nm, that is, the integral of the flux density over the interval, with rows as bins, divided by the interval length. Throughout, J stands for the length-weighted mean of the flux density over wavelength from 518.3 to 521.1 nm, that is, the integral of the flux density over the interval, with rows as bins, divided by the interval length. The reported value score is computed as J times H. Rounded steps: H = 32.95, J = 33.7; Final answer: 1110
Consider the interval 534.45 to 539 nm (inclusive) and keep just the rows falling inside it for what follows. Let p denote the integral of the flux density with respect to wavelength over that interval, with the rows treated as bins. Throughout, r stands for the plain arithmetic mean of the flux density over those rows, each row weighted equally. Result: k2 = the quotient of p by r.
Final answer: 4.6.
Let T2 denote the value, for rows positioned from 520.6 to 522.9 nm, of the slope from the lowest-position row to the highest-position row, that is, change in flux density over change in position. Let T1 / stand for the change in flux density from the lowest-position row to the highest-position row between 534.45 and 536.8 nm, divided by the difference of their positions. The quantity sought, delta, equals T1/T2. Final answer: -3.3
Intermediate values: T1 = 1.08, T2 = -0.3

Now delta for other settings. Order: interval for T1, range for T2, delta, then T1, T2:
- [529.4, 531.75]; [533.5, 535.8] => 4.0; 1.64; 0.4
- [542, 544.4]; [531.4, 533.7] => 2.2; 0.40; 0.2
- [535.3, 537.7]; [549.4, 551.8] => -1.4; -1.26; 0.9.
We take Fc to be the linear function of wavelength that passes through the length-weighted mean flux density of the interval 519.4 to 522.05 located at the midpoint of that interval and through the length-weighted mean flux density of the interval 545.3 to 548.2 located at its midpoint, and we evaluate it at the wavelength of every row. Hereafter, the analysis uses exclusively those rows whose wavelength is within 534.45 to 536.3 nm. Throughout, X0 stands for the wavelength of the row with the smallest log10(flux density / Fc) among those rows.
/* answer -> 534.514 nm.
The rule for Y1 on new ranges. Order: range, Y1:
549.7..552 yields 550.375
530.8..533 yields 530.834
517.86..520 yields 518.871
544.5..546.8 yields 546.083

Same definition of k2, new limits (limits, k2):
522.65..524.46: 1.8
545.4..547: 1.6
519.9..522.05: 2.2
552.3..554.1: 1.8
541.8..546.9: 5.1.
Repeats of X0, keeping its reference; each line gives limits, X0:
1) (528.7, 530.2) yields 529.126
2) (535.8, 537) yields 536.981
